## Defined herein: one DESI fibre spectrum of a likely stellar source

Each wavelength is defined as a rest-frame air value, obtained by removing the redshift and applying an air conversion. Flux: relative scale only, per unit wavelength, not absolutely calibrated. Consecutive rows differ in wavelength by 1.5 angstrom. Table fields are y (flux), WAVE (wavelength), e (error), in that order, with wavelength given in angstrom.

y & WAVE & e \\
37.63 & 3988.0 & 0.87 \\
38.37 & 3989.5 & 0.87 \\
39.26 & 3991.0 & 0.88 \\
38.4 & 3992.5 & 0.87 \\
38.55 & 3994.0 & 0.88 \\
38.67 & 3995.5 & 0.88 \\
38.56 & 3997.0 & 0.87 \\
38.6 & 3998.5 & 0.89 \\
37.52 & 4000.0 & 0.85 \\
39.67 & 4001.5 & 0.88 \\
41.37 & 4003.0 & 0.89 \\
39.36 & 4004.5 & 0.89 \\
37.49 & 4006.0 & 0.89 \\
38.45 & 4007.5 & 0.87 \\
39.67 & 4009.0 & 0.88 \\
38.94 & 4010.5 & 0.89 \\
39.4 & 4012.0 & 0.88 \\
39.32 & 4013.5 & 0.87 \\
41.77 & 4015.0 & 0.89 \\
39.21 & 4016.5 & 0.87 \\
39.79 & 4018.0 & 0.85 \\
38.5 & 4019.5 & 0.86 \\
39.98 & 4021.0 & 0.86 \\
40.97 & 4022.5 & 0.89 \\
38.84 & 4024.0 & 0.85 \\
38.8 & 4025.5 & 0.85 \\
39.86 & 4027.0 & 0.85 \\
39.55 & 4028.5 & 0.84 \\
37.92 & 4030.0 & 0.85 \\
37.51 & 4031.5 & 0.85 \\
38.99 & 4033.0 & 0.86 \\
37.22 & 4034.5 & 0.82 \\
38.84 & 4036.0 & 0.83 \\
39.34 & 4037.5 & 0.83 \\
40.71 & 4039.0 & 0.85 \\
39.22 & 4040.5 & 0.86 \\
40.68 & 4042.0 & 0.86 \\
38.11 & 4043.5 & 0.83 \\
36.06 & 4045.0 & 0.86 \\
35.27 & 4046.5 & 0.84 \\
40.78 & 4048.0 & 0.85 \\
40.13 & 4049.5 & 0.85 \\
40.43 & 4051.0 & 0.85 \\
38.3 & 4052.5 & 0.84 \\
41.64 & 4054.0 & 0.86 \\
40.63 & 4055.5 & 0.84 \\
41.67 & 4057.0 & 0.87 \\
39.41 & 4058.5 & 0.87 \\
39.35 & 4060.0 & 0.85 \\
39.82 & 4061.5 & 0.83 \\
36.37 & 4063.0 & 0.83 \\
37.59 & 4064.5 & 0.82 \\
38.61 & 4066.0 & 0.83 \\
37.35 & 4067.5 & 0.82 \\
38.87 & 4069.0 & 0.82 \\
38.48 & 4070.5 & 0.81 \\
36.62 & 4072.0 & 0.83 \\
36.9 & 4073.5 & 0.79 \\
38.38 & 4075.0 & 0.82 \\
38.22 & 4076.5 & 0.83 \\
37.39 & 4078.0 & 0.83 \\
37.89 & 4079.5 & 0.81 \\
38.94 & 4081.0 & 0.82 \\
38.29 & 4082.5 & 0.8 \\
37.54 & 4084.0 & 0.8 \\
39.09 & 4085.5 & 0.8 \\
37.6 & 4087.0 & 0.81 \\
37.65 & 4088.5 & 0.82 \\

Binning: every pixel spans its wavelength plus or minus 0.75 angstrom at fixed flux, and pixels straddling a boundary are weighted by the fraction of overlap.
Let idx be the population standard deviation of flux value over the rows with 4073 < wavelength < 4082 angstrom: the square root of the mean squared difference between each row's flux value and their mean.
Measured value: 0.67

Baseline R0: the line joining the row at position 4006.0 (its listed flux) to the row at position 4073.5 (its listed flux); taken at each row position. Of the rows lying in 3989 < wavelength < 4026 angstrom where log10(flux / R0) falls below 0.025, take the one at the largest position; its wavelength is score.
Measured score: 4025.5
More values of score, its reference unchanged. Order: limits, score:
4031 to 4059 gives 4052.5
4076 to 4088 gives 4087.0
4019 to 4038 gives 4037.5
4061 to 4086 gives 4084.0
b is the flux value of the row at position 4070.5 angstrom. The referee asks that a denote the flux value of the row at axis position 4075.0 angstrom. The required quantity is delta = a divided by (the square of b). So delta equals 0.026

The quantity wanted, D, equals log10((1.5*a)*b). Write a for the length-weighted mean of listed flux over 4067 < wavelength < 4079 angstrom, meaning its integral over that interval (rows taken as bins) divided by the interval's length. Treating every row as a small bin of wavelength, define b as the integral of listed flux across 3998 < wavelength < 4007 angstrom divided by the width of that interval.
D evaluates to 3.34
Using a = 37.8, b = 39.0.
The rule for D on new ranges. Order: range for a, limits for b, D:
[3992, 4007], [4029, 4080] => 3.35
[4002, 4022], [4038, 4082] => 3.36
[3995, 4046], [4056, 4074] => 3.35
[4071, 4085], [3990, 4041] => 3.35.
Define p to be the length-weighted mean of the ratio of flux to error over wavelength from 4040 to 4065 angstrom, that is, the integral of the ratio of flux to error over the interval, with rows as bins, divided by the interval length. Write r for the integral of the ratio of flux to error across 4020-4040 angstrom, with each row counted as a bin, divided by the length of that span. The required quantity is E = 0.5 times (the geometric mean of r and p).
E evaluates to 23.1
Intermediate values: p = 46.2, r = 46.1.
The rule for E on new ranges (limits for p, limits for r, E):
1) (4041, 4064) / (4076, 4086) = 23.3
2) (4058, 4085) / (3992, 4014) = 22.7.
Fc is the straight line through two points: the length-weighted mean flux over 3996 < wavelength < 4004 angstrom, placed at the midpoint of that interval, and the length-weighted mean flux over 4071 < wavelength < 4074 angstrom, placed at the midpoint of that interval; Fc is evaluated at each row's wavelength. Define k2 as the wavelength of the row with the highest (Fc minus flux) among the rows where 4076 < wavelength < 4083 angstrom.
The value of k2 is 4078.0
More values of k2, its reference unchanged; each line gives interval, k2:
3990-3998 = 3992.5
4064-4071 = 4067.5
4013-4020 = 4019.5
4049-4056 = 4052.5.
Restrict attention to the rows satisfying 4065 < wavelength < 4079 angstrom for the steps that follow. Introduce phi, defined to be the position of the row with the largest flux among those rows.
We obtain 4069.0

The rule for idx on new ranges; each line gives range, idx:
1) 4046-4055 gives 2.11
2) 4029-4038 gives 0.79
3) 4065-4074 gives 0.88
